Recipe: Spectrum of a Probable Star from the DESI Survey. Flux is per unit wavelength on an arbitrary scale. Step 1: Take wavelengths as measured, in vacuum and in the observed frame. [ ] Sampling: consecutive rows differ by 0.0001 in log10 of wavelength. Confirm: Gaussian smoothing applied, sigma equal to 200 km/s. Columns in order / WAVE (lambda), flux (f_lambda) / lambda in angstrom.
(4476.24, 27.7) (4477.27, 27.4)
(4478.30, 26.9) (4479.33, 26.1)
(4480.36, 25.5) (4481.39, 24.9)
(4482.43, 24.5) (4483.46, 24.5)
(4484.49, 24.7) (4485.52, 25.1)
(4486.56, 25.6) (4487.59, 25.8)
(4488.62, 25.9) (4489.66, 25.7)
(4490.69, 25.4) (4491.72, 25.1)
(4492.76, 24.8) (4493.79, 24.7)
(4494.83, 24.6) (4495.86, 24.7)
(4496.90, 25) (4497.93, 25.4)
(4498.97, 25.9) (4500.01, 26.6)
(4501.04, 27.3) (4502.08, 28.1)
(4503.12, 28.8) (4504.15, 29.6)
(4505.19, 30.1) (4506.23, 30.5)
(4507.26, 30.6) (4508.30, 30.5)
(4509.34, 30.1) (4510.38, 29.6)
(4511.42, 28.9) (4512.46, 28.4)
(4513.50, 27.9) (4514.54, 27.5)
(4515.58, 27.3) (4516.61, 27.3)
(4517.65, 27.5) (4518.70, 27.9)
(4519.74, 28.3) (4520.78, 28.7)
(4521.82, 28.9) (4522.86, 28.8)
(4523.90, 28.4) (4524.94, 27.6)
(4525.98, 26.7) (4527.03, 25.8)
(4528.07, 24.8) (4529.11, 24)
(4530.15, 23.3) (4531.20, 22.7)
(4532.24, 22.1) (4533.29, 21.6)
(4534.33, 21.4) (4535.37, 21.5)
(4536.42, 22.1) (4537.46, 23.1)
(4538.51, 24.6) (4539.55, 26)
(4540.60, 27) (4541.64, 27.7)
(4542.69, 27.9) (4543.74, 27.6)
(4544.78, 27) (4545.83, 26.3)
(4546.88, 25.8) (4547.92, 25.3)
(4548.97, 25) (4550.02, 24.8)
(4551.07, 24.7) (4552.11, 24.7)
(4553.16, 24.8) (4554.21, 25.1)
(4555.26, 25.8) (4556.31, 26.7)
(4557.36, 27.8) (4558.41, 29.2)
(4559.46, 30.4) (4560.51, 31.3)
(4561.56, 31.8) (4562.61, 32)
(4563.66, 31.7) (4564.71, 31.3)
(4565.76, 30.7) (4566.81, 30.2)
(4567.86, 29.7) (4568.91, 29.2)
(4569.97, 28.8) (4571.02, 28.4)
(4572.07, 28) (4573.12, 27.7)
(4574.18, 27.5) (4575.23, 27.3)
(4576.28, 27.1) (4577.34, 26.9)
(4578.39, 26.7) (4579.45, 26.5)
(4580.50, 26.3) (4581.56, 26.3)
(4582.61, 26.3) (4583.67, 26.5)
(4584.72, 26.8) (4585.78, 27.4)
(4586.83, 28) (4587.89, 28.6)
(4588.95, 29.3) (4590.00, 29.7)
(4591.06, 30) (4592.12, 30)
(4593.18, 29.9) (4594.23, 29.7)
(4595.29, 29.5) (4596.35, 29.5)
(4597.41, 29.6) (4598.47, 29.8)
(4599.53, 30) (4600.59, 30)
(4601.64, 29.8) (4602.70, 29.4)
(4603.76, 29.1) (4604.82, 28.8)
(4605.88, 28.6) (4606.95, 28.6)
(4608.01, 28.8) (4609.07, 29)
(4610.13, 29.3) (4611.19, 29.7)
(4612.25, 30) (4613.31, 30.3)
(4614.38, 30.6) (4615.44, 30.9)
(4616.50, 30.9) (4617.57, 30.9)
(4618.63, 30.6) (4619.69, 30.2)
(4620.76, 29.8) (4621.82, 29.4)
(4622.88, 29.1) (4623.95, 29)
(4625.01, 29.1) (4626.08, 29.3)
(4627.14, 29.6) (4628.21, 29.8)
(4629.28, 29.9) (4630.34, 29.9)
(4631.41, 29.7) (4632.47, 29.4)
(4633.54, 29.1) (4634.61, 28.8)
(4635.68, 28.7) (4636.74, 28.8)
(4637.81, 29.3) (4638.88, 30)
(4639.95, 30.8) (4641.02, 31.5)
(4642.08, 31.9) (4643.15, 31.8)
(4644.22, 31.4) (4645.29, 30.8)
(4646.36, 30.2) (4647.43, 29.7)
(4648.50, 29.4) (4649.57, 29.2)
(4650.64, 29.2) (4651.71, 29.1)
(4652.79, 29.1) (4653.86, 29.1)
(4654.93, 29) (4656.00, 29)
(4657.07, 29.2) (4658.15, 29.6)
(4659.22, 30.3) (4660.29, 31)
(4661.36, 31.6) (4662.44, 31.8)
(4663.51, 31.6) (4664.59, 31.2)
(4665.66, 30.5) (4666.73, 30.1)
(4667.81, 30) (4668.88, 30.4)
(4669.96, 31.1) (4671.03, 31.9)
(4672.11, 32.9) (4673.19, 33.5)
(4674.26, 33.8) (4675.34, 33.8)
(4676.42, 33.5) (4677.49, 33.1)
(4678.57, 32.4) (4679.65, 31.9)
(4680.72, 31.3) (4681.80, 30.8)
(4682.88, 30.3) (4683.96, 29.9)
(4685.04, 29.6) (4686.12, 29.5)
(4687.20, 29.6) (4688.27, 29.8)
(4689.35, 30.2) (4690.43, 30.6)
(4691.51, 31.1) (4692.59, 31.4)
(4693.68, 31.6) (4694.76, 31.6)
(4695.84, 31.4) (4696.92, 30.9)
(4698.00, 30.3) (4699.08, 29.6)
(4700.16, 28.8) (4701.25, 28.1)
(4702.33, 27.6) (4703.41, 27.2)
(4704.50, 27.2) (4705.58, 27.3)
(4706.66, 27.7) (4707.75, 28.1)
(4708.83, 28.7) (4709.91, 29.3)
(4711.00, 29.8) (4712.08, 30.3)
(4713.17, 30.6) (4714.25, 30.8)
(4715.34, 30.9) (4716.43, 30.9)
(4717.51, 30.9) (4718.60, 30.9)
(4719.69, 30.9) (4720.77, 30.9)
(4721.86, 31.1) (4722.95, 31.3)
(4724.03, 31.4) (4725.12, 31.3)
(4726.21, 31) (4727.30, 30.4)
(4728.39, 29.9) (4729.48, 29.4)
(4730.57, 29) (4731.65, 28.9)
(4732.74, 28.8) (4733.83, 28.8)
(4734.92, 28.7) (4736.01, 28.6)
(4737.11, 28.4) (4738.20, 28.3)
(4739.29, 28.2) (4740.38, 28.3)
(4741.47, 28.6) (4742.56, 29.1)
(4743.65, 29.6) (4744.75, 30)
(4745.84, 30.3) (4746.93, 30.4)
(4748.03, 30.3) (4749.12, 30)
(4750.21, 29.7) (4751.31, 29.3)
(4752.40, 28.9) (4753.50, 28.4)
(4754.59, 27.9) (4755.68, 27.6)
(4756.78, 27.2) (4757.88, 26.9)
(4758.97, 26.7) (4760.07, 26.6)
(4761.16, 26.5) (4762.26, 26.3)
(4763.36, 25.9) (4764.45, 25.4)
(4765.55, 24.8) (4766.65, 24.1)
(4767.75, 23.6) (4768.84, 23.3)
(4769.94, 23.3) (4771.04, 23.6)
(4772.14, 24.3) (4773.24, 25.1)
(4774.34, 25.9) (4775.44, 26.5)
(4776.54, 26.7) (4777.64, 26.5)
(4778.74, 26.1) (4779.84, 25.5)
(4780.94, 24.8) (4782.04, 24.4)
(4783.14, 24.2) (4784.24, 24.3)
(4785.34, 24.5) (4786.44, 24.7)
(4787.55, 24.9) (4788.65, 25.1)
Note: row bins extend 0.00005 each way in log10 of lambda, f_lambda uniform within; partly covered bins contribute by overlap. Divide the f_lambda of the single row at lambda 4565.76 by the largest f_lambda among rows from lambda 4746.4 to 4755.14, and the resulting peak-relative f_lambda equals 1.01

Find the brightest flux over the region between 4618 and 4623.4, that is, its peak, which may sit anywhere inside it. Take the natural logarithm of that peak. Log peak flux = 3.42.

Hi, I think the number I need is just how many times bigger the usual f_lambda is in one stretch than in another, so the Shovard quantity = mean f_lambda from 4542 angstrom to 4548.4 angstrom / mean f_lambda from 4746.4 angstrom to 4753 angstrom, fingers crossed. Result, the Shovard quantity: 0.90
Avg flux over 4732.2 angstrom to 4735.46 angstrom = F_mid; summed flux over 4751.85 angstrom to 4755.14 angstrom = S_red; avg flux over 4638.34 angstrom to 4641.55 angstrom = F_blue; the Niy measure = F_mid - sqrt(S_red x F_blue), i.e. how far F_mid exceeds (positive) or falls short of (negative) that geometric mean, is -22.4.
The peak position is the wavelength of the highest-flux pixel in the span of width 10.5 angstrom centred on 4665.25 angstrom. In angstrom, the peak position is 4662.44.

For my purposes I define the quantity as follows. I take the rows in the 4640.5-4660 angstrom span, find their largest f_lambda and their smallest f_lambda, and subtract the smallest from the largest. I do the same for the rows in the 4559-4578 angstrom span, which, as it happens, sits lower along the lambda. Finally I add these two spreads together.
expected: 8.0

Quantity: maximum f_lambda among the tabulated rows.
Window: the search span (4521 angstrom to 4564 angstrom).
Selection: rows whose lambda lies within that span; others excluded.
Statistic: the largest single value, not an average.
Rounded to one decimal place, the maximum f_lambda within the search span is 32.0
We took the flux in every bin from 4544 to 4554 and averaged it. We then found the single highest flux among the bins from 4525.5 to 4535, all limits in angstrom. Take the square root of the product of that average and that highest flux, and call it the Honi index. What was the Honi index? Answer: 26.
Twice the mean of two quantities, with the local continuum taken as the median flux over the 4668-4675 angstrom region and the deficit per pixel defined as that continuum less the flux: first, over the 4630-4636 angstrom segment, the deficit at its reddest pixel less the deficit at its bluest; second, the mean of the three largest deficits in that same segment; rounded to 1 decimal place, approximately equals 4.7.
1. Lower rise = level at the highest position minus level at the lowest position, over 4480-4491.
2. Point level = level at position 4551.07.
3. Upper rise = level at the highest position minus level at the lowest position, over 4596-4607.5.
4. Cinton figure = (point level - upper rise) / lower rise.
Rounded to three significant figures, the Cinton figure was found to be -256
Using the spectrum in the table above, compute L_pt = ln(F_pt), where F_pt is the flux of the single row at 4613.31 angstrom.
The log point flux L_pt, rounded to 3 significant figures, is 3.41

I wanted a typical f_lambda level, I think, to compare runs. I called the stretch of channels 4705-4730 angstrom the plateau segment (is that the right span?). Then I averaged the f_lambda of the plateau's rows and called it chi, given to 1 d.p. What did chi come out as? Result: 30.2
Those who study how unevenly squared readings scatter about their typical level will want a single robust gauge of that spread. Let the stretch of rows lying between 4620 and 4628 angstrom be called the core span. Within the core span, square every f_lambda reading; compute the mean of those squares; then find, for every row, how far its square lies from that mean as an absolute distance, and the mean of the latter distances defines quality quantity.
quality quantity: 14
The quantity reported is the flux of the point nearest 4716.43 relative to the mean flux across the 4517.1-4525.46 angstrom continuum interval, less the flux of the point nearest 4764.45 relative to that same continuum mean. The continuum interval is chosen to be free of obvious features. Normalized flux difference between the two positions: 0.19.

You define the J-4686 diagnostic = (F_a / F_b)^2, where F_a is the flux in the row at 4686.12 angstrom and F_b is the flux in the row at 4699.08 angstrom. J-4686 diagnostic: 1.0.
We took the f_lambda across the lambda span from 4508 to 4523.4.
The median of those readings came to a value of 28.4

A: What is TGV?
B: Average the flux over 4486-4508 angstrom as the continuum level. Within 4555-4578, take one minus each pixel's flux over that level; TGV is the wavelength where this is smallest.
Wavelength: 4562.61 angstrom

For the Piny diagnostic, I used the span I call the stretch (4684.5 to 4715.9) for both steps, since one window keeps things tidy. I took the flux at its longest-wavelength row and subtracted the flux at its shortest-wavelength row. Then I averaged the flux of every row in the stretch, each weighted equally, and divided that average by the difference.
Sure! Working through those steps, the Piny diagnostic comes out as 23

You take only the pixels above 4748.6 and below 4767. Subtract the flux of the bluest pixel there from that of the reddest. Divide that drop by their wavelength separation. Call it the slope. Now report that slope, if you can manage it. -0.34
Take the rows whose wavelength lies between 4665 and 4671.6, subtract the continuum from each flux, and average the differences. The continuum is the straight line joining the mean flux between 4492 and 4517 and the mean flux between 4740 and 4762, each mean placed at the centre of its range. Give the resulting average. 2.4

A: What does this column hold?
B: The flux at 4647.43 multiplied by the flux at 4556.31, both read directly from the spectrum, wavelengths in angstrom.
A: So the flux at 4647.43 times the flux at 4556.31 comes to 793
